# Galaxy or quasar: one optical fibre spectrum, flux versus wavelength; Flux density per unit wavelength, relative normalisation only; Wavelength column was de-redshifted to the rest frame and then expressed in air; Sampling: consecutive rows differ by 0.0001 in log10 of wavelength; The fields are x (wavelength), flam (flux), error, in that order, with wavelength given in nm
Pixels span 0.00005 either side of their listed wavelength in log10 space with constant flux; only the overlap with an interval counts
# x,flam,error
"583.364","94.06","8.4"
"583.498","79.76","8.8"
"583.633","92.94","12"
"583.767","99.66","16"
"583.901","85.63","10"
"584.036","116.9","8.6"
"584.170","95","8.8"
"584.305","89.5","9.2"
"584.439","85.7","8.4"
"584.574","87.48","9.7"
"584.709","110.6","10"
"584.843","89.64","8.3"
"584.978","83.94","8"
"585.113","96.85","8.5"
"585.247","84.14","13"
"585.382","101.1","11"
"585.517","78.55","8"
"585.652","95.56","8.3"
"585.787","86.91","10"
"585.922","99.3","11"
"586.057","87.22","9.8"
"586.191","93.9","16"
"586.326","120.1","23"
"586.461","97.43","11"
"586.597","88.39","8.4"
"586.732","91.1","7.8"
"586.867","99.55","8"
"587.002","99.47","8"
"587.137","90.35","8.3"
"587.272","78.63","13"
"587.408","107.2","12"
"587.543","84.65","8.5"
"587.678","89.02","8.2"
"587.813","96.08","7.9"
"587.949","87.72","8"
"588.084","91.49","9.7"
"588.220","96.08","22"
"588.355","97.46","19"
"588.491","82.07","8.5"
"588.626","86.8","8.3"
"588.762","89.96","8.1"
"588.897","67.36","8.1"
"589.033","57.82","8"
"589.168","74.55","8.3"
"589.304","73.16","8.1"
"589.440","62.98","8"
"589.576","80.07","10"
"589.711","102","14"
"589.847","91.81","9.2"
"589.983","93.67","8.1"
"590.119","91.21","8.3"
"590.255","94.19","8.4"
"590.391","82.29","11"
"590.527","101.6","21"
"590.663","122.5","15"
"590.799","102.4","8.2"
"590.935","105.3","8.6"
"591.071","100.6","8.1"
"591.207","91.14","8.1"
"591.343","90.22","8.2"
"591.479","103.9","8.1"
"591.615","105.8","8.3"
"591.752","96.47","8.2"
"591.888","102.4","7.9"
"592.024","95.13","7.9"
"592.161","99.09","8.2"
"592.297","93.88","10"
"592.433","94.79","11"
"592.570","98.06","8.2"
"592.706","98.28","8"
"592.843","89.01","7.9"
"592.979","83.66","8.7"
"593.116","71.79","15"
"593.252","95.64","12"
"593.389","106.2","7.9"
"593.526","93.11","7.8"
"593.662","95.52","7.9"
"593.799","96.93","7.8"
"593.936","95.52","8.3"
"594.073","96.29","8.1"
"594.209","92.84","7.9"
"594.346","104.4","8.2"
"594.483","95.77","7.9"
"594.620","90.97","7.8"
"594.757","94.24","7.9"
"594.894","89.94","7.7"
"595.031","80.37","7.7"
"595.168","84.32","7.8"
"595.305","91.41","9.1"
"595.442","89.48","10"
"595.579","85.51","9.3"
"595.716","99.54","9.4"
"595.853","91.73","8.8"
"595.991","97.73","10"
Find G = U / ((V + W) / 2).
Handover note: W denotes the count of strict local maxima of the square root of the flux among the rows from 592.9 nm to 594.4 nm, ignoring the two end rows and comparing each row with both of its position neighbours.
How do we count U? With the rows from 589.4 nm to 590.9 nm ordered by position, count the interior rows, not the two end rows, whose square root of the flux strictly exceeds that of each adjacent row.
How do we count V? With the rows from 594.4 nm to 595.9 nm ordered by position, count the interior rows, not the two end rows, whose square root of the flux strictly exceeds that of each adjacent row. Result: 1.3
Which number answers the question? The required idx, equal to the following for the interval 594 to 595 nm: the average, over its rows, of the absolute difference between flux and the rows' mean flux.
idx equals 3.3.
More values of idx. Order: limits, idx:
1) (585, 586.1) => 7.0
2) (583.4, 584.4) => 8.3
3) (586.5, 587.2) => 4.6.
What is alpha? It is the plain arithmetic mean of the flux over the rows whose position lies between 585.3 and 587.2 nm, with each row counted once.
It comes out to 95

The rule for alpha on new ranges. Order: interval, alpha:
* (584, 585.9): 93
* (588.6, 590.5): 82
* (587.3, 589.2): 86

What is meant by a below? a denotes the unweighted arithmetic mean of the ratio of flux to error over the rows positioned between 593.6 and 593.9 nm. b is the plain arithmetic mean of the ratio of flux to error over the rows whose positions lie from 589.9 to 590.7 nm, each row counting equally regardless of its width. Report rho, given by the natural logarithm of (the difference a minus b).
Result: 1.2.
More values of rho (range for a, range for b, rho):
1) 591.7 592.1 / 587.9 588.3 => 1.4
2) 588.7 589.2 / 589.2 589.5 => -0.8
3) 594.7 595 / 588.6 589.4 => 1.0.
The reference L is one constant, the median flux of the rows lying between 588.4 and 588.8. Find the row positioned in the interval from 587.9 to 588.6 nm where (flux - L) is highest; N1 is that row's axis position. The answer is 588.355 nm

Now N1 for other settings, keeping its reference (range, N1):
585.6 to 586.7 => 586.326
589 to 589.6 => 589.576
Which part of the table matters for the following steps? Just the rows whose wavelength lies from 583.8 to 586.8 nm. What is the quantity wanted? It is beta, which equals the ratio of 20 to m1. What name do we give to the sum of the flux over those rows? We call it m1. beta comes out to 0.0097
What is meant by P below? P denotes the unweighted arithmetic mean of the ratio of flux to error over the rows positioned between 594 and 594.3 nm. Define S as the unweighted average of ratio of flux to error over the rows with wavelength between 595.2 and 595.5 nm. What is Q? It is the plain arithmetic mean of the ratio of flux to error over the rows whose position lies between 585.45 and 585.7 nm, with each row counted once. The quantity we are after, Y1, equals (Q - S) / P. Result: 0.1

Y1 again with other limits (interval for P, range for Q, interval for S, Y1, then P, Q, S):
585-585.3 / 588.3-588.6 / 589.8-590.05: -0.4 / 8.9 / 7.4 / 10.8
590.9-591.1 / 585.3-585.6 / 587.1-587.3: 0.1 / 12.3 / 9.5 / 8.5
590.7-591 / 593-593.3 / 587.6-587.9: -0.4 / 12.4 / 6.4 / 11.5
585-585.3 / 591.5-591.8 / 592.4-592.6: 0.2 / 8.9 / 12.3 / 10.3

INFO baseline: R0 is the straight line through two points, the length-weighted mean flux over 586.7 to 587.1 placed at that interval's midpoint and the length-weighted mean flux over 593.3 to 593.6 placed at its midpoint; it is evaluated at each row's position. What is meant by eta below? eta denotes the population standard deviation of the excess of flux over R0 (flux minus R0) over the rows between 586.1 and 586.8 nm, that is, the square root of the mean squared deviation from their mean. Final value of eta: 11.4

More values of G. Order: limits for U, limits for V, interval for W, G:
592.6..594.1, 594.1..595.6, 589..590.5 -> 0.6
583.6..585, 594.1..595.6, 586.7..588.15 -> 1.0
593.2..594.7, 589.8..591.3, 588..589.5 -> 1.1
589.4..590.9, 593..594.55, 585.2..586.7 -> 1.0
